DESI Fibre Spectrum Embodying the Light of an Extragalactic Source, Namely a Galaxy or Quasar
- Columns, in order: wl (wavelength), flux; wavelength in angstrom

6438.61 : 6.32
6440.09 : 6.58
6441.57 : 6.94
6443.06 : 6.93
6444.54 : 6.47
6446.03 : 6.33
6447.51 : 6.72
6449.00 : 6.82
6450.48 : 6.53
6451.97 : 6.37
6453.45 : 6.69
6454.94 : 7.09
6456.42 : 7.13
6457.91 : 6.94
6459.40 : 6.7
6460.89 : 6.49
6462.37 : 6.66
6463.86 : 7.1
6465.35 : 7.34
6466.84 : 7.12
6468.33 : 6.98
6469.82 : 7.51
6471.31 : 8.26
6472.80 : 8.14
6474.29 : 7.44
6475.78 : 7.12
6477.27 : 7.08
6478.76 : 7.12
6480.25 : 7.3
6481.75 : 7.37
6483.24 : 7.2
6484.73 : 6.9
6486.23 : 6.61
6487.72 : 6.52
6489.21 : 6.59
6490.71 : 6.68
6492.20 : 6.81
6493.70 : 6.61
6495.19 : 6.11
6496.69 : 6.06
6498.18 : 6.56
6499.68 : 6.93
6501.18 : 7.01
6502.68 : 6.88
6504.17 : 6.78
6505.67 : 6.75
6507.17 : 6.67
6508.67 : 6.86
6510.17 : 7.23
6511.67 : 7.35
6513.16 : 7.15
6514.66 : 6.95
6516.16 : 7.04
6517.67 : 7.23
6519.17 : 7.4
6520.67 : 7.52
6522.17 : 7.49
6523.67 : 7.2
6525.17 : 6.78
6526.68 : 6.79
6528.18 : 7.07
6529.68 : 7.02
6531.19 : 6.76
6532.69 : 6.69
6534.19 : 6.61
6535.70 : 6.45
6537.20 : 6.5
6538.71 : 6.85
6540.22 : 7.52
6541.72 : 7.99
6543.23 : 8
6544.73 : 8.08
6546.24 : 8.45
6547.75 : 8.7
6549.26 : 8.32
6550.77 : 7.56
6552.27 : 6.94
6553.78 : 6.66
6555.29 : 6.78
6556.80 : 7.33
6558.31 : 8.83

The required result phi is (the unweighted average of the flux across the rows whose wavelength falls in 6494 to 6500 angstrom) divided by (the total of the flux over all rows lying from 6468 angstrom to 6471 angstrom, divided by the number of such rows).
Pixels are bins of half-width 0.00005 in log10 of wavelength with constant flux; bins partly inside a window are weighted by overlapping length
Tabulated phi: 0.89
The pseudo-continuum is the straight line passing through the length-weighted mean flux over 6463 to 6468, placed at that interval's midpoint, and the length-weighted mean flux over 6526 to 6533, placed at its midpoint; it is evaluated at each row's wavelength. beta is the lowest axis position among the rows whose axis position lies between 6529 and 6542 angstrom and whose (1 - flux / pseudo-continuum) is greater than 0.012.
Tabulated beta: 6531.19 angstrom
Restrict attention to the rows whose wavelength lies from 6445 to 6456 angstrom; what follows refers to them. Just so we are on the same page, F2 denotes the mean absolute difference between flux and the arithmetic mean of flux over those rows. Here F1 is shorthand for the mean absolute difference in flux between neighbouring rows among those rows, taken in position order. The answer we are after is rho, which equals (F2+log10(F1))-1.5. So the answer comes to -1.9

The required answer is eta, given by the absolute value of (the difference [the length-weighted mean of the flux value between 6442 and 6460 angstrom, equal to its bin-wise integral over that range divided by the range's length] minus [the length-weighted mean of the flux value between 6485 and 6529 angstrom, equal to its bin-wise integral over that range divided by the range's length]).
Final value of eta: 0.16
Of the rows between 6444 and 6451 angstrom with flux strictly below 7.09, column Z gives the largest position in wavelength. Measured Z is 6450.48 angstrom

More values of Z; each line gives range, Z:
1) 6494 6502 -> 6501.18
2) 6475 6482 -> 6477.27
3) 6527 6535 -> 6534.19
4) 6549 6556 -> 6555.29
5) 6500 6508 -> 6507.17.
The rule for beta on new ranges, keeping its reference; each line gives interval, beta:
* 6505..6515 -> 6505.67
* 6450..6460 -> 6450.48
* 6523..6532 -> 6525.17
